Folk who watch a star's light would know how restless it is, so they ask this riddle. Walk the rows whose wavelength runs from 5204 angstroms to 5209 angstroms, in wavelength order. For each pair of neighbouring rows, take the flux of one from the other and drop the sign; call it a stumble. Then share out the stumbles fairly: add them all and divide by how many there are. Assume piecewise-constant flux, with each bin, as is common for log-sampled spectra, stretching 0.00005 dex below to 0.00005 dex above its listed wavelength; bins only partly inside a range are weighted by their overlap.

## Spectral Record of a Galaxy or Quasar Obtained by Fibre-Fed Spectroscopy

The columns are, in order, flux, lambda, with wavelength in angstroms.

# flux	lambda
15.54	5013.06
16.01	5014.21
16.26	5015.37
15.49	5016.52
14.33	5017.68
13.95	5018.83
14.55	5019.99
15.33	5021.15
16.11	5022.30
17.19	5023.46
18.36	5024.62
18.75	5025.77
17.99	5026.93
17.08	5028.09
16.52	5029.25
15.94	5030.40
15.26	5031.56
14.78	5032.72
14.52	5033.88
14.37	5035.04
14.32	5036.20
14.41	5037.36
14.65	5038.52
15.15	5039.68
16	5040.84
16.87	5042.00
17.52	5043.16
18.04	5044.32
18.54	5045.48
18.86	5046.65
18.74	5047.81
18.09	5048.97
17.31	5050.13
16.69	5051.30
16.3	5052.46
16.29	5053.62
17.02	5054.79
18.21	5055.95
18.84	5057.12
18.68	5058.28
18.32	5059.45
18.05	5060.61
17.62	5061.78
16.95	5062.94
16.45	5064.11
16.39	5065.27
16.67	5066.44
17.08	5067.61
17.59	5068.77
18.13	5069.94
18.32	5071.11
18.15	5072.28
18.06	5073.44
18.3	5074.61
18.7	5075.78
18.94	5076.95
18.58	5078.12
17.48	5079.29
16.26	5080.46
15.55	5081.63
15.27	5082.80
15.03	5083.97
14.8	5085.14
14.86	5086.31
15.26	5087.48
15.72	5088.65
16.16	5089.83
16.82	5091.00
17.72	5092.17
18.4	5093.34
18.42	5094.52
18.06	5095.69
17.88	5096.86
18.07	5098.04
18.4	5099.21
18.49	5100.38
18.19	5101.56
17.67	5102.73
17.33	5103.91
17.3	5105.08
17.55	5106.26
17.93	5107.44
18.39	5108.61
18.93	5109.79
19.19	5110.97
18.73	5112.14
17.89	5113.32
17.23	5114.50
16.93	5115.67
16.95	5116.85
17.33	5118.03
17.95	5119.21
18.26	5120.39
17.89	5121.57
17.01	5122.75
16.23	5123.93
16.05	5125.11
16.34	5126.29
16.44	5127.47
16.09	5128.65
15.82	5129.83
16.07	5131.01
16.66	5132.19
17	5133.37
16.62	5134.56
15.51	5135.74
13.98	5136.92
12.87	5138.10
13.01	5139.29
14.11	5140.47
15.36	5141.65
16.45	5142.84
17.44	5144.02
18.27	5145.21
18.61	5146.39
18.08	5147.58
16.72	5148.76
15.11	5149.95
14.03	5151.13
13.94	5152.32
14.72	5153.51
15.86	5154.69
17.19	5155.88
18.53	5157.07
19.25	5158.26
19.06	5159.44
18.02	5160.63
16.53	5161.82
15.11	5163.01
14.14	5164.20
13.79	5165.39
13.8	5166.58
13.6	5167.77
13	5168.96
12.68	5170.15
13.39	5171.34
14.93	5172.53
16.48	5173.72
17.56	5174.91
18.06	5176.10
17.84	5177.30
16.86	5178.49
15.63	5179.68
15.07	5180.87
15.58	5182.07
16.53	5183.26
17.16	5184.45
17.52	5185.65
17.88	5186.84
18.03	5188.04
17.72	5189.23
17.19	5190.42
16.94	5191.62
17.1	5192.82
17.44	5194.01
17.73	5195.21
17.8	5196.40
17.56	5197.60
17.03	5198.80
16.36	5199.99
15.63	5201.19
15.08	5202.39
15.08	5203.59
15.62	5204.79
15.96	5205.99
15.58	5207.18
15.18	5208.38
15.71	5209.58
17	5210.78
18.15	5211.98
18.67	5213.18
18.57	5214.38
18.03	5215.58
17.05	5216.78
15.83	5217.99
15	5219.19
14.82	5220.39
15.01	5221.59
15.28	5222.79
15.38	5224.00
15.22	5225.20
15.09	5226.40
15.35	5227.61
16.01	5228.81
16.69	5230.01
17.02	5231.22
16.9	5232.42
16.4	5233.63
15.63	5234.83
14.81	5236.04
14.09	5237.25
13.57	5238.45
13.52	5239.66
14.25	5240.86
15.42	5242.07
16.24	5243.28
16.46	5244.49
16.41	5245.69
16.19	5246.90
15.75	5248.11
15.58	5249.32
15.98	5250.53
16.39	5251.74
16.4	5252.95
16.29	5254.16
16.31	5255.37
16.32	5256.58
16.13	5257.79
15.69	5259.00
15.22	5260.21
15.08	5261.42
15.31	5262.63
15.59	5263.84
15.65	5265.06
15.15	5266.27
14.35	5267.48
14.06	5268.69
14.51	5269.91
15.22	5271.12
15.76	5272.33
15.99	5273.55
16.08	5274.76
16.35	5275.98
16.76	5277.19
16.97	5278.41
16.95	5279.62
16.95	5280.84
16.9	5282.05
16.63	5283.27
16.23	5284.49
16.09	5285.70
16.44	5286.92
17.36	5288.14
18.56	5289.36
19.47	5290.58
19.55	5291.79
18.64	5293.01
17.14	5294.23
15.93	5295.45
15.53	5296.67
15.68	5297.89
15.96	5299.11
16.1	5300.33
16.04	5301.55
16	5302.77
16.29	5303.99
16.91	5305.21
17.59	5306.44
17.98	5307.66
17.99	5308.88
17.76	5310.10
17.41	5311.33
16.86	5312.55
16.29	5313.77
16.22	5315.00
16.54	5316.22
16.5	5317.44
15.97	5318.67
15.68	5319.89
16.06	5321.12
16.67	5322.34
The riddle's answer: 0.37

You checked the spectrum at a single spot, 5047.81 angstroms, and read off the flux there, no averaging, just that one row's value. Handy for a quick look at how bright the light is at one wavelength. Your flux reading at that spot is 18.74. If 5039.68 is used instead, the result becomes 15.15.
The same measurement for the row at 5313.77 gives 16.29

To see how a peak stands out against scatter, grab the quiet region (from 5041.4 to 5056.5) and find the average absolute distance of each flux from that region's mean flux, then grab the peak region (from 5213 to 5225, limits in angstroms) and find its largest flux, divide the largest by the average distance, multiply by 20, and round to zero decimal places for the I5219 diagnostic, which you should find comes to 483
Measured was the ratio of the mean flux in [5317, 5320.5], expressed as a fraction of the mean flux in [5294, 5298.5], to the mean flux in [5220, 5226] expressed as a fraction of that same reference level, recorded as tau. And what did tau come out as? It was 1.06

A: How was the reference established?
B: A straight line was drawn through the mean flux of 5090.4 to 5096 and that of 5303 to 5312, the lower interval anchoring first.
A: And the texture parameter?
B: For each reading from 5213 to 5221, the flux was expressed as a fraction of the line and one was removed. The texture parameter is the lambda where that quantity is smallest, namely 5220.39 angstroms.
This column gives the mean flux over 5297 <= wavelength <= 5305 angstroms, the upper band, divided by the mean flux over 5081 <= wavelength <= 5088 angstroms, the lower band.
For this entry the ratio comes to 1.06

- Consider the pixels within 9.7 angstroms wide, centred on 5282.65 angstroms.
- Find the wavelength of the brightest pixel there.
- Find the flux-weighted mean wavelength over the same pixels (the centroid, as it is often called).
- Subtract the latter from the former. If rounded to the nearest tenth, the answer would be -4.2 angstroms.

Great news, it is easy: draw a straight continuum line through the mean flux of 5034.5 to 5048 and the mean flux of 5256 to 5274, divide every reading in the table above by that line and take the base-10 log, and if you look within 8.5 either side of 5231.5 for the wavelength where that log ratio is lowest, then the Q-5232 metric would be 5239.66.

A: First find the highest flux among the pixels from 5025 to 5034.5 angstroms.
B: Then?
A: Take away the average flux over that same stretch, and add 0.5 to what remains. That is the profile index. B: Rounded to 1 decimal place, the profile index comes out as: 2.9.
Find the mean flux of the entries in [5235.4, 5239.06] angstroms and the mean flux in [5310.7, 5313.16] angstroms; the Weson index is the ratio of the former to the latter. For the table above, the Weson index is 0.83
